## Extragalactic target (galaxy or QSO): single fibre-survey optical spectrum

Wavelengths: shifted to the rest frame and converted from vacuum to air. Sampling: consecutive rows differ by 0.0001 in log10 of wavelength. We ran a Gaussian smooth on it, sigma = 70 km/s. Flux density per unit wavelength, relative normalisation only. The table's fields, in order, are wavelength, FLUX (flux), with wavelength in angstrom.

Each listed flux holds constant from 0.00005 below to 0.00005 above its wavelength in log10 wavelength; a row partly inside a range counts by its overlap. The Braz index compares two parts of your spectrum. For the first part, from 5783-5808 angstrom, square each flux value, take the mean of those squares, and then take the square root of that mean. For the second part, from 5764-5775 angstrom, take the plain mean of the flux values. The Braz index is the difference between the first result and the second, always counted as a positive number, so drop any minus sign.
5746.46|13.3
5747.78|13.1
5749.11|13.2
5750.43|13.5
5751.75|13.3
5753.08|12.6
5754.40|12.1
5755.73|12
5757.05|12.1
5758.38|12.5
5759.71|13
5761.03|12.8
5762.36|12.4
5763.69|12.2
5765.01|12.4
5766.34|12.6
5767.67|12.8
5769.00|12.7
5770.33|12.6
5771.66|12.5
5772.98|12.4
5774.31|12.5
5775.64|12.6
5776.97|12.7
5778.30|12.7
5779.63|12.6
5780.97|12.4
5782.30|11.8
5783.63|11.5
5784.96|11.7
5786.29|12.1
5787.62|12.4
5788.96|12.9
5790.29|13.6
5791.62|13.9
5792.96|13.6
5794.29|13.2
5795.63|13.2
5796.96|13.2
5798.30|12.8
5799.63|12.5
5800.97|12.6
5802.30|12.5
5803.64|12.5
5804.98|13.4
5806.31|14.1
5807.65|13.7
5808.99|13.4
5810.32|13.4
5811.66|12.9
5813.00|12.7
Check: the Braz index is 0.4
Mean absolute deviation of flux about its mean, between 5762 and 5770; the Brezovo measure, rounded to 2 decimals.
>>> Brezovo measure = 0.18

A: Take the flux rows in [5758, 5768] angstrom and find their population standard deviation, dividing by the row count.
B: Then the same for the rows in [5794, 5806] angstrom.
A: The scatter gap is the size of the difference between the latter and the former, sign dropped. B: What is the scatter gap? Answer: 0.10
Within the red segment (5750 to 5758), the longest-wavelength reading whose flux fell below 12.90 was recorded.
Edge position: 5757.05 angstrom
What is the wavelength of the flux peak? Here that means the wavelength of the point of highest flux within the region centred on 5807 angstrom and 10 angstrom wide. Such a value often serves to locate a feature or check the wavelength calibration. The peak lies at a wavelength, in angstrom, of 5806.31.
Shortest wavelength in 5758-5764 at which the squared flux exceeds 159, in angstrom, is 5759.71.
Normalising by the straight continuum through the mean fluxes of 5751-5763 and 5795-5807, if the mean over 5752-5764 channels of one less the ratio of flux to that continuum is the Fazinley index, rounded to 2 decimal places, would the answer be 0.01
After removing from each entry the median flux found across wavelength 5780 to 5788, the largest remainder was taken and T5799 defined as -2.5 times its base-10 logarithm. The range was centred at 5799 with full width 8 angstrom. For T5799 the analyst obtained -0.2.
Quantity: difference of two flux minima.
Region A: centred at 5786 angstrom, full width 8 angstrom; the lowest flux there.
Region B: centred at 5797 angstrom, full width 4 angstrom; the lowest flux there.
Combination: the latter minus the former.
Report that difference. 1.30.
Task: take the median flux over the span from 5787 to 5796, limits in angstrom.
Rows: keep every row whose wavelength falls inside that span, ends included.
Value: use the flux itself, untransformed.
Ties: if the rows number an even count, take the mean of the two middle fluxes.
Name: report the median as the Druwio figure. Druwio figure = 13.2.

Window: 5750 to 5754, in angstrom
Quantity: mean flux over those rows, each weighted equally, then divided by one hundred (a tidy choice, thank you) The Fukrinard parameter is 0.131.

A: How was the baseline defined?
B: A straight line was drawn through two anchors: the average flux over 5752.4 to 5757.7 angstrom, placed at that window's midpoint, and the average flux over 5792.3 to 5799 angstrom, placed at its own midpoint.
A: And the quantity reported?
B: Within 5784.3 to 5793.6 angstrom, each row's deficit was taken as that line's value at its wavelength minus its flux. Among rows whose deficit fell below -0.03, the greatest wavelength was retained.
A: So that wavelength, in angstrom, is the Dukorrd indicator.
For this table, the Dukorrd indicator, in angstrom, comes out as 5792.96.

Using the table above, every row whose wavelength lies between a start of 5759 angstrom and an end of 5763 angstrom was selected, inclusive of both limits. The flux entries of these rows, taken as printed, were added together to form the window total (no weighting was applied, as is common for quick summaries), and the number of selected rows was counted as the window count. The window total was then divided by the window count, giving 12.73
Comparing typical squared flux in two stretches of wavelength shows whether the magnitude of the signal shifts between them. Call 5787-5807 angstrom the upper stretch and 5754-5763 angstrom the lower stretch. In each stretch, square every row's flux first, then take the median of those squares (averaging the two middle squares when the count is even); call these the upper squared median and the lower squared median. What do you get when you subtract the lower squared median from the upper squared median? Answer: 20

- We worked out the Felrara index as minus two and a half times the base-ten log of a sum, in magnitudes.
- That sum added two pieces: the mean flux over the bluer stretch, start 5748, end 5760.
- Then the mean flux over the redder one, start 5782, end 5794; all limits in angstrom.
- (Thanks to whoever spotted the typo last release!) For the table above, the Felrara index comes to -3.51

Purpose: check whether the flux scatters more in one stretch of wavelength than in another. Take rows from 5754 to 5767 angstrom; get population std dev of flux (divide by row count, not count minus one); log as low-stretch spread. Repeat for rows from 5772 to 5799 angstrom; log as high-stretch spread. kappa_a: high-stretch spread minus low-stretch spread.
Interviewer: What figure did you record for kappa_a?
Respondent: 0.3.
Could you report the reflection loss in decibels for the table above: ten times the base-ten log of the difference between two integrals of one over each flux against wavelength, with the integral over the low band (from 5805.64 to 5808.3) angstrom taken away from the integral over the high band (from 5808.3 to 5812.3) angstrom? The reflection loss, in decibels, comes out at -10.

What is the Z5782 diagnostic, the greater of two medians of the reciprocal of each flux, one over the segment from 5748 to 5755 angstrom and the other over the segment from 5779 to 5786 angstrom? 0.0847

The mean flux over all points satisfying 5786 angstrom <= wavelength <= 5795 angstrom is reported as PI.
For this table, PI 13.1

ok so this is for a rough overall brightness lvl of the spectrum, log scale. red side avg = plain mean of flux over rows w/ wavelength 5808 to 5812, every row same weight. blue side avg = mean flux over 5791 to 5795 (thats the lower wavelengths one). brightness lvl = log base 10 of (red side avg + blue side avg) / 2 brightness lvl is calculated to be 1.13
